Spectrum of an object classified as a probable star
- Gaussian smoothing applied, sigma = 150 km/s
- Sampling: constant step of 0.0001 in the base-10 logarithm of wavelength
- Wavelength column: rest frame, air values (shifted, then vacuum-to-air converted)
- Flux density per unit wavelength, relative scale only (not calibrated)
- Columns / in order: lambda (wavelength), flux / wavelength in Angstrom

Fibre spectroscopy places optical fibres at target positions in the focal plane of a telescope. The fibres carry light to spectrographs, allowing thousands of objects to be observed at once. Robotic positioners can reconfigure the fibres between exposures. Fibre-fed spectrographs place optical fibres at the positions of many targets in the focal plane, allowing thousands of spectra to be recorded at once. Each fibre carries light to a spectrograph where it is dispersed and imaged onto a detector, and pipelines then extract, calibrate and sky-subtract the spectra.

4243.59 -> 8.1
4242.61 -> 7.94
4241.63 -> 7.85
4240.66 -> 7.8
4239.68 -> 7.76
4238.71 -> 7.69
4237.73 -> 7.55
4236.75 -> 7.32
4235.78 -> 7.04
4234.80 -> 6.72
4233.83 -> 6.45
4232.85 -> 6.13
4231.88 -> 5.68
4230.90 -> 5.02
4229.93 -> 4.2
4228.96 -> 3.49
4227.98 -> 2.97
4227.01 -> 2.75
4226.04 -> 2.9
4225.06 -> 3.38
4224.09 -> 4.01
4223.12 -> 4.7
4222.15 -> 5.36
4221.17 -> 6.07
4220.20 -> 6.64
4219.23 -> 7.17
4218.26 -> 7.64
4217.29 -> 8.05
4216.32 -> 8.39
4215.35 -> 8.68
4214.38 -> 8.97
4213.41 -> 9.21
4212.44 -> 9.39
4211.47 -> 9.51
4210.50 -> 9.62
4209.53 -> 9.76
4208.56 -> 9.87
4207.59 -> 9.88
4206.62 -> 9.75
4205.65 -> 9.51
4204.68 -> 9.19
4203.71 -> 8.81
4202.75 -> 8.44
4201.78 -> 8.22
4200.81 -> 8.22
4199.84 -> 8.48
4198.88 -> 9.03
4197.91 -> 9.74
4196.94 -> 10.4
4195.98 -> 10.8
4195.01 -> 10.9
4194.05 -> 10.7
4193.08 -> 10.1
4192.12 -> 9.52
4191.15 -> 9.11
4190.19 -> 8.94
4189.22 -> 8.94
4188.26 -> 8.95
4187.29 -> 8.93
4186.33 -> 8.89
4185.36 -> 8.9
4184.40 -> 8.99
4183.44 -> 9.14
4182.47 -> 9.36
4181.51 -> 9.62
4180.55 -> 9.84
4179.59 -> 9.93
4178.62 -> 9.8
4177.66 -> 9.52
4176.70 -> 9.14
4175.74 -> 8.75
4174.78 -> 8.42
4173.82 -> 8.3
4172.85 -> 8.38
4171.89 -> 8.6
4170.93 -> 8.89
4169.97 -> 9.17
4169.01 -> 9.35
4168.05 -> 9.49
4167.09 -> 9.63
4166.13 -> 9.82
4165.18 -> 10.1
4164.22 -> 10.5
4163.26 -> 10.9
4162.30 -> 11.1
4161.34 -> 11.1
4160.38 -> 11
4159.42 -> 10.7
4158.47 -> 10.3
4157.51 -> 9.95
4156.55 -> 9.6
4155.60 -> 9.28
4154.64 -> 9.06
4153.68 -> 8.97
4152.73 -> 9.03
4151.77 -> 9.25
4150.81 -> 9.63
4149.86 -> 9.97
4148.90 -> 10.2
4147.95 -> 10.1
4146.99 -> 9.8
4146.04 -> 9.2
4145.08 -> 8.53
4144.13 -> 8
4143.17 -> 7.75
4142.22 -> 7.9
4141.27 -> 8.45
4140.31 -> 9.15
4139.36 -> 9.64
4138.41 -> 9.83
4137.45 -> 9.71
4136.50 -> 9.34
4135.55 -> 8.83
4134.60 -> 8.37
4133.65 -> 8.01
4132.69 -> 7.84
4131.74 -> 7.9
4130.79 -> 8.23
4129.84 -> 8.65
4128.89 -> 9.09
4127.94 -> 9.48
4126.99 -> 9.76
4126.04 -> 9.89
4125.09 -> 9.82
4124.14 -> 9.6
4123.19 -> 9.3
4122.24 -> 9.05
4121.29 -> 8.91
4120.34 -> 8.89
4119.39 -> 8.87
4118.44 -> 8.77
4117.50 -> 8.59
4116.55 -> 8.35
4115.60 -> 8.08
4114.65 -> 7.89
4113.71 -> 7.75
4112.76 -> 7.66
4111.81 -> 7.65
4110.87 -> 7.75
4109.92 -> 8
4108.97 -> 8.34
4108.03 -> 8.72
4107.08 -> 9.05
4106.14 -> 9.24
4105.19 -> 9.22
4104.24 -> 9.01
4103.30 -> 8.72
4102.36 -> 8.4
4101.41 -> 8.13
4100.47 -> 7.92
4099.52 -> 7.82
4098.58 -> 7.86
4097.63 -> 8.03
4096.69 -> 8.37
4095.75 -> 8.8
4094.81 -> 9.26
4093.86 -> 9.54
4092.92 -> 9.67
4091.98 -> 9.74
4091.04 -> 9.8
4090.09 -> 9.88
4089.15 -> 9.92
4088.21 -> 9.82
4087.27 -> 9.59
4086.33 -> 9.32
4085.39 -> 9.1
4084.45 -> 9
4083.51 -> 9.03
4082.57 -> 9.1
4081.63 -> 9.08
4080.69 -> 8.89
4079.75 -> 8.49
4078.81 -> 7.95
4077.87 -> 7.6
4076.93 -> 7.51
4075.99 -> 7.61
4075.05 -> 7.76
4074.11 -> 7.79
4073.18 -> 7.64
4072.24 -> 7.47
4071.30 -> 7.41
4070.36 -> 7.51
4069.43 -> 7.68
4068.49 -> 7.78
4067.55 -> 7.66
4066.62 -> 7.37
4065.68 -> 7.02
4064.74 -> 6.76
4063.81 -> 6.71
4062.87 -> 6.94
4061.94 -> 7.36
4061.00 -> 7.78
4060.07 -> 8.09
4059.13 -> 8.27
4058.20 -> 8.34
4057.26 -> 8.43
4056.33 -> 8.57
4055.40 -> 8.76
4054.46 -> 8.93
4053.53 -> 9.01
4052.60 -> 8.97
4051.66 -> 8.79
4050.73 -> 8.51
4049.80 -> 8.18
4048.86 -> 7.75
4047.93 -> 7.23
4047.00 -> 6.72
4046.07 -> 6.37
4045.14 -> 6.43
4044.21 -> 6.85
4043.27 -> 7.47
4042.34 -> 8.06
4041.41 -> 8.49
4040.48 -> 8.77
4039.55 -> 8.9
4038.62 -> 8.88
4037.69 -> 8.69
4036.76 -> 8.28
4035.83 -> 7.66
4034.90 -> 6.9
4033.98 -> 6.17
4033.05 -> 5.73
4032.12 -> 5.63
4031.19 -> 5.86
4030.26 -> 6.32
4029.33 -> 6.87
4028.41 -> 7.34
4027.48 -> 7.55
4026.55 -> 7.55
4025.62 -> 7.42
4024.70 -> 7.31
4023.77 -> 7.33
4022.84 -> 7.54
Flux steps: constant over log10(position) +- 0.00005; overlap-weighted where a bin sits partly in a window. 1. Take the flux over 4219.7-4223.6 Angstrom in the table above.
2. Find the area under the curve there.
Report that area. 22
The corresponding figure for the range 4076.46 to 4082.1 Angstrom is 47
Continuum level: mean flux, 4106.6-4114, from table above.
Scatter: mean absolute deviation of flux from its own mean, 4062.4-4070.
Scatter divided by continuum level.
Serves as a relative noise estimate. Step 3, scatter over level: 0.047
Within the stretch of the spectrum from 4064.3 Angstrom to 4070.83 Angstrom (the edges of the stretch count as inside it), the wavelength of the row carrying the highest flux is 4068.49 Angstrom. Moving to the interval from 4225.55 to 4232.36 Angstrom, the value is 4231.88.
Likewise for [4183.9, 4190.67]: 4184.40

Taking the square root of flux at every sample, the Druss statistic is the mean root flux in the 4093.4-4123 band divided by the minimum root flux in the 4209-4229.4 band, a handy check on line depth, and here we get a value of 1.75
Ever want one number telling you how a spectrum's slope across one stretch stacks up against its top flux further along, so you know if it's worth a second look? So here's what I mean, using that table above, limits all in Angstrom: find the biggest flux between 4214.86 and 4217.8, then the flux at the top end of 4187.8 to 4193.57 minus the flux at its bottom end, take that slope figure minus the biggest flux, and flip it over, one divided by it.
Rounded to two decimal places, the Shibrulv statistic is -0.13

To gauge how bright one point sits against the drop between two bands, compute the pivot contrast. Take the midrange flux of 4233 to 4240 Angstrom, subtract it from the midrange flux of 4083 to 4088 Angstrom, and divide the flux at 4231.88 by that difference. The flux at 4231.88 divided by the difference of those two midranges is 3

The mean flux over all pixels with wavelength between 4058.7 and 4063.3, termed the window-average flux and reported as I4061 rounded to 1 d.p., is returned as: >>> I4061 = 7.7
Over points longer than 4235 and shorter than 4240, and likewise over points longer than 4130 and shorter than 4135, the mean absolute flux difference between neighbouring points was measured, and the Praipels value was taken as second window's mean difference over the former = 1.3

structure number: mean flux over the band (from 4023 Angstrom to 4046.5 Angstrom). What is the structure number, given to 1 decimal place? 7.3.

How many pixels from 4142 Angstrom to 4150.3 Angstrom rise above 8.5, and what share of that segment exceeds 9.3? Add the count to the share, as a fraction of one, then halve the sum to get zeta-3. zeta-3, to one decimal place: 3.2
